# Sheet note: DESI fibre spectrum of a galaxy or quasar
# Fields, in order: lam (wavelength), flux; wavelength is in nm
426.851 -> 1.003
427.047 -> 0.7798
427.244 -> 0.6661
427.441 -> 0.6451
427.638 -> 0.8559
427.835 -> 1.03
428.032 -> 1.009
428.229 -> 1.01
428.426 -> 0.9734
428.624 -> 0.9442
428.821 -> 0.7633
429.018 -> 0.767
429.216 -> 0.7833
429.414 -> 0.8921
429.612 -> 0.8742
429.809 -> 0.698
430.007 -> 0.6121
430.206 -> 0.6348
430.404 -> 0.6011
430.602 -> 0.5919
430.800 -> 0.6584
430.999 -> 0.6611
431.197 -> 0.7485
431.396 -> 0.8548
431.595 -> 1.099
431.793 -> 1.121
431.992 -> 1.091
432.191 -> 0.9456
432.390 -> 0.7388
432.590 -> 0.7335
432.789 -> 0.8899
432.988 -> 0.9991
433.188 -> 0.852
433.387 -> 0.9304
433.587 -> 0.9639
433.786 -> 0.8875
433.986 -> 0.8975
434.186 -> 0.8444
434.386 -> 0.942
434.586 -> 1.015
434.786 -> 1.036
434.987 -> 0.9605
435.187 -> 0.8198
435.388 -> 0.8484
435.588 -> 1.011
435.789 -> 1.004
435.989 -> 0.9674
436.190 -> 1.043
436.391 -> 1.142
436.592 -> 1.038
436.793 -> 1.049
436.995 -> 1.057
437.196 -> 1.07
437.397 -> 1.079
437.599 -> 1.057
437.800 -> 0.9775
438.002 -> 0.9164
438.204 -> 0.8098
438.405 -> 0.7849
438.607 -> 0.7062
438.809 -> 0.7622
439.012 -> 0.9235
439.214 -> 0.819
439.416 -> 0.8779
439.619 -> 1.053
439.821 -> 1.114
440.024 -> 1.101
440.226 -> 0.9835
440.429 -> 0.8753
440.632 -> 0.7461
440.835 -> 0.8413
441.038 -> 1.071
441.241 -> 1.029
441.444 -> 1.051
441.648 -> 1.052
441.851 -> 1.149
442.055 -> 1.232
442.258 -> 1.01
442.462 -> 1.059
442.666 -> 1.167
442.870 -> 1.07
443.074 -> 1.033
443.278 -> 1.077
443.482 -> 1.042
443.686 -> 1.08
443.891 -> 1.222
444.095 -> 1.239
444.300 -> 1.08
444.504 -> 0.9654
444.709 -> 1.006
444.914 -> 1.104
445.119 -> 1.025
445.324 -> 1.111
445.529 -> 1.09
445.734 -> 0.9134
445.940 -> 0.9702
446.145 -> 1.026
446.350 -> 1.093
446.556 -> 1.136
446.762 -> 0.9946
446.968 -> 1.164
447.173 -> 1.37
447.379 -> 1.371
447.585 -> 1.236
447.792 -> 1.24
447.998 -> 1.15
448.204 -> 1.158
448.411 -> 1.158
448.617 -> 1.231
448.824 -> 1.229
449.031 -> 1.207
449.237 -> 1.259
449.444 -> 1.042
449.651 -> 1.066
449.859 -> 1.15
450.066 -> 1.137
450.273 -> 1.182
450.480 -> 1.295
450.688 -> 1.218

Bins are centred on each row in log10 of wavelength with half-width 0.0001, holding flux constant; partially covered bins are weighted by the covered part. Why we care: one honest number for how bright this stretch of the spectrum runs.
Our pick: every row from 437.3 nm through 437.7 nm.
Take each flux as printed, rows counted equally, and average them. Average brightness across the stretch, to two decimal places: 1.07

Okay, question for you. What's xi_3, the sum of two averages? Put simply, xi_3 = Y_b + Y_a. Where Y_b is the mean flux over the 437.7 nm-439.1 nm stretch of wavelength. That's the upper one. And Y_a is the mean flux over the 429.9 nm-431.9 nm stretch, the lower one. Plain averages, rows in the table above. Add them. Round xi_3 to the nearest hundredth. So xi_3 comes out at 1.60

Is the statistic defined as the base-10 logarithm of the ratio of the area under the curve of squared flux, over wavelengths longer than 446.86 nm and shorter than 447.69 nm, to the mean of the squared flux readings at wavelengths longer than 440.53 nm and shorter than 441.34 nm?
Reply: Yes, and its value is 0.2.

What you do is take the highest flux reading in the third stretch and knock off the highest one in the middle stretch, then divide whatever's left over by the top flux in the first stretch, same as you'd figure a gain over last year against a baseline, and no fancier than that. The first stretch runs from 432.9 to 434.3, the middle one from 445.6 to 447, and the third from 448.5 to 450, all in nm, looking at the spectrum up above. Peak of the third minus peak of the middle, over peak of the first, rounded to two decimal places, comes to 0.10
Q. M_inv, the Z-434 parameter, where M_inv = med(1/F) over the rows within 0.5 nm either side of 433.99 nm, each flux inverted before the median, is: 1.11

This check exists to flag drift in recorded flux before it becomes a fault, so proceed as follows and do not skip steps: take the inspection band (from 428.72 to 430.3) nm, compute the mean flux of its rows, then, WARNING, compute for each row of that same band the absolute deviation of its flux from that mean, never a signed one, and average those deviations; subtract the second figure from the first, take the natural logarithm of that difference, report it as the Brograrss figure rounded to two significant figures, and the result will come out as -0.39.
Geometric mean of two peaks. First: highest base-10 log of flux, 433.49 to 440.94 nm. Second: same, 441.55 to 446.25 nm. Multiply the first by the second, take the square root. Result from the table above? 0.073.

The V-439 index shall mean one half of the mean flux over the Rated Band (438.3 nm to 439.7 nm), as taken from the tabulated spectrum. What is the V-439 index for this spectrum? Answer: 0.42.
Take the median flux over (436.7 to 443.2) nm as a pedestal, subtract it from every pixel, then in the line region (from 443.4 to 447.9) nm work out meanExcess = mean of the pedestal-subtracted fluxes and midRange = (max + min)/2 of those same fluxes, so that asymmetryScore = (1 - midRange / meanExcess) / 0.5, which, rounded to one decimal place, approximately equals -0.8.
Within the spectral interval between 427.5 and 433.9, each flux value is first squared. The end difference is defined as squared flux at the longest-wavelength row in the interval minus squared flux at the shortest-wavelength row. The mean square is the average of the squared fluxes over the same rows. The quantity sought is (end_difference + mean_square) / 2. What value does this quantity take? 0.40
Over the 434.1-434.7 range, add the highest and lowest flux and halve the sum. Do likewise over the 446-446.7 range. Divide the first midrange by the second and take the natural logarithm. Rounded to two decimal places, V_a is -0.15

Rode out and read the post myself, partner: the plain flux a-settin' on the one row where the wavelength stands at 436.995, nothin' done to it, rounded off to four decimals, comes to 1.0570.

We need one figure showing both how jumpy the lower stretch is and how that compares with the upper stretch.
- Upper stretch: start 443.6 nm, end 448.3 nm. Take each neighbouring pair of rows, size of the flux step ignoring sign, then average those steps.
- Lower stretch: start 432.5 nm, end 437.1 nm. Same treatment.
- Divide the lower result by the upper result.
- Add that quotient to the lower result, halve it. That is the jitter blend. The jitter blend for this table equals 0.46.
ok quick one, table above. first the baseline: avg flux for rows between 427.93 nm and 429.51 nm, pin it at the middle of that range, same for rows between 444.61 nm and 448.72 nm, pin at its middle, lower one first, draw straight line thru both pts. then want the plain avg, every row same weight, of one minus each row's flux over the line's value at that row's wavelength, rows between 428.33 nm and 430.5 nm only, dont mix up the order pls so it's 0.14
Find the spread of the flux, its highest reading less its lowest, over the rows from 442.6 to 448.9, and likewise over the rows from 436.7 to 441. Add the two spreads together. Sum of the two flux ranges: 0.87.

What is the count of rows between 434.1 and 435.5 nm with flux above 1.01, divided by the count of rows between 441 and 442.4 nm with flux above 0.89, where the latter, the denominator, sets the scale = 0.29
